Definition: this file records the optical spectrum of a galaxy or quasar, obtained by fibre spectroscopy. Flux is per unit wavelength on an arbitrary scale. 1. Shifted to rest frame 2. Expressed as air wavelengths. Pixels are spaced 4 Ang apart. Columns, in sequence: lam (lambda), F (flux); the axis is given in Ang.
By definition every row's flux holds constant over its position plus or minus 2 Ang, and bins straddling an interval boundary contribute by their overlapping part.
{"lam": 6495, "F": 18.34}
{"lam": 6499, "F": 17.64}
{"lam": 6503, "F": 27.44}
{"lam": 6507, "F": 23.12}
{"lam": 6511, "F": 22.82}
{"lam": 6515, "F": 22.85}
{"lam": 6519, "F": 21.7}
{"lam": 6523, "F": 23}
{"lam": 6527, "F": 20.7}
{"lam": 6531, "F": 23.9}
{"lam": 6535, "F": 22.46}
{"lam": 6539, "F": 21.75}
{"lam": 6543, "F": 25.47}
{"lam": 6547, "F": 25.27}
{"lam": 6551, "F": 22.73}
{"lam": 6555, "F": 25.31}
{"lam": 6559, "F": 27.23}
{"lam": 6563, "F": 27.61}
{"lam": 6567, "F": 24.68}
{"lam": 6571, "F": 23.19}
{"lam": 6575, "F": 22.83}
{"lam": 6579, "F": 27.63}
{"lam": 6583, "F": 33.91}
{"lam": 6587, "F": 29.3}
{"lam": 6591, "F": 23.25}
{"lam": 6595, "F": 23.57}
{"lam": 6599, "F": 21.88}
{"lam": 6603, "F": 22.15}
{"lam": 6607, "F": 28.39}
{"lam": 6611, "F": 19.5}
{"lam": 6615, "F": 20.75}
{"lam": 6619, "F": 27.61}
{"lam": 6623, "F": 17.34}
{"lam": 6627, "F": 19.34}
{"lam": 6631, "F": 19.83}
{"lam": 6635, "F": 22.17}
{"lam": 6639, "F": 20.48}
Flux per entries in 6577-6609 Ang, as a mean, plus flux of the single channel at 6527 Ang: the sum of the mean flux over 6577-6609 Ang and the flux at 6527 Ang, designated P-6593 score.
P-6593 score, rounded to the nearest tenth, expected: 47.0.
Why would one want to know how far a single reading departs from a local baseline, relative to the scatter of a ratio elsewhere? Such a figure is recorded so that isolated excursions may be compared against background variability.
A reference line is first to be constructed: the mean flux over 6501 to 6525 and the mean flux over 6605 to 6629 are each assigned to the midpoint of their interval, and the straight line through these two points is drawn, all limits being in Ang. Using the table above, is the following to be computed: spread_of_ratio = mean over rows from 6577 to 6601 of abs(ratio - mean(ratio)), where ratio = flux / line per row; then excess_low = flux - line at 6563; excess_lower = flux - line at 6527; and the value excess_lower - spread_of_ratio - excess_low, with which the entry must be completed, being -8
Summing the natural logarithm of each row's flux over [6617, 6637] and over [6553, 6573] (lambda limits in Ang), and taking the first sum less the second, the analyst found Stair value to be -0.98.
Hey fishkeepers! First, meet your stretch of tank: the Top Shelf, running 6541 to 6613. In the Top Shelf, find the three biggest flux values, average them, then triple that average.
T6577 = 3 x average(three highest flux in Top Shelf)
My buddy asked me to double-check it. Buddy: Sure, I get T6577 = 91.6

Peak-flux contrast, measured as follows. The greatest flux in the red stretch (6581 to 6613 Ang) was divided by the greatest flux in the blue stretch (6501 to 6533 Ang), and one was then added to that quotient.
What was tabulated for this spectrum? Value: 2.24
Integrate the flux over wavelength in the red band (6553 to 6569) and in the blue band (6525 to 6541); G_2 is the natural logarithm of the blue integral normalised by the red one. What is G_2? -0.17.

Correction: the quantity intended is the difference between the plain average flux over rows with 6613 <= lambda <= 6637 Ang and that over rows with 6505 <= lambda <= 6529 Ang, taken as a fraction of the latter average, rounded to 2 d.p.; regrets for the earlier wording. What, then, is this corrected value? -0.05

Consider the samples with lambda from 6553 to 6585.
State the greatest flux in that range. 33.91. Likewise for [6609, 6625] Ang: 27.61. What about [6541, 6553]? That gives 25.47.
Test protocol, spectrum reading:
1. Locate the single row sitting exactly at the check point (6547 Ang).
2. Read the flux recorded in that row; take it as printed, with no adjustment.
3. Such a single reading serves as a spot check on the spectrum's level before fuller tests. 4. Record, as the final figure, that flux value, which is 25.27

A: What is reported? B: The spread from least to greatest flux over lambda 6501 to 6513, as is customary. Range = 4.6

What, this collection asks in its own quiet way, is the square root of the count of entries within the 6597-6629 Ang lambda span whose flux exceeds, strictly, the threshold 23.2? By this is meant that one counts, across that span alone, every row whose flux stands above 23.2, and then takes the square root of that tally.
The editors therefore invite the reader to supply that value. 1.4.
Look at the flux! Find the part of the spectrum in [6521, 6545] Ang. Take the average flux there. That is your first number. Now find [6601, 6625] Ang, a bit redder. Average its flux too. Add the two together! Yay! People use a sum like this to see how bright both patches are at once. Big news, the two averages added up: 46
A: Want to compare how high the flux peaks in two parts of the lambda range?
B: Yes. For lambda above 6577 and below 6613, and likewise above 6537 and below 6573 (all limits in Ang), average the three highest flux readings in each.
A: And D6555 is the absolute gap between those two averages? 3.8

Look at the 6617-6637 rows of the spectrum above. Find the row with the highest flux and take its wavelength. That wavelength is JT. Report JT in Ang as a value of 6619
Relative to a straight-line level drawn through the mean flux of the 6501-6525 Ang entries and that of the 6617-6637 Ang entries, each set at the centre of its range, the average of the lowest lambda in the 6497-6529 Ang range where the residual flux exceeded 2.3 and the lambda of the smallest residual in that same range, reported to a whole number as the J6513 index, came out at 6501 Ang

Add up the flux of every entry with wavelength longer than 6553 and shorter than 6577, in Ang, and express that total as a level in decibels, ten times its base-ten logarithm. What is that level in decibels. 21.8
